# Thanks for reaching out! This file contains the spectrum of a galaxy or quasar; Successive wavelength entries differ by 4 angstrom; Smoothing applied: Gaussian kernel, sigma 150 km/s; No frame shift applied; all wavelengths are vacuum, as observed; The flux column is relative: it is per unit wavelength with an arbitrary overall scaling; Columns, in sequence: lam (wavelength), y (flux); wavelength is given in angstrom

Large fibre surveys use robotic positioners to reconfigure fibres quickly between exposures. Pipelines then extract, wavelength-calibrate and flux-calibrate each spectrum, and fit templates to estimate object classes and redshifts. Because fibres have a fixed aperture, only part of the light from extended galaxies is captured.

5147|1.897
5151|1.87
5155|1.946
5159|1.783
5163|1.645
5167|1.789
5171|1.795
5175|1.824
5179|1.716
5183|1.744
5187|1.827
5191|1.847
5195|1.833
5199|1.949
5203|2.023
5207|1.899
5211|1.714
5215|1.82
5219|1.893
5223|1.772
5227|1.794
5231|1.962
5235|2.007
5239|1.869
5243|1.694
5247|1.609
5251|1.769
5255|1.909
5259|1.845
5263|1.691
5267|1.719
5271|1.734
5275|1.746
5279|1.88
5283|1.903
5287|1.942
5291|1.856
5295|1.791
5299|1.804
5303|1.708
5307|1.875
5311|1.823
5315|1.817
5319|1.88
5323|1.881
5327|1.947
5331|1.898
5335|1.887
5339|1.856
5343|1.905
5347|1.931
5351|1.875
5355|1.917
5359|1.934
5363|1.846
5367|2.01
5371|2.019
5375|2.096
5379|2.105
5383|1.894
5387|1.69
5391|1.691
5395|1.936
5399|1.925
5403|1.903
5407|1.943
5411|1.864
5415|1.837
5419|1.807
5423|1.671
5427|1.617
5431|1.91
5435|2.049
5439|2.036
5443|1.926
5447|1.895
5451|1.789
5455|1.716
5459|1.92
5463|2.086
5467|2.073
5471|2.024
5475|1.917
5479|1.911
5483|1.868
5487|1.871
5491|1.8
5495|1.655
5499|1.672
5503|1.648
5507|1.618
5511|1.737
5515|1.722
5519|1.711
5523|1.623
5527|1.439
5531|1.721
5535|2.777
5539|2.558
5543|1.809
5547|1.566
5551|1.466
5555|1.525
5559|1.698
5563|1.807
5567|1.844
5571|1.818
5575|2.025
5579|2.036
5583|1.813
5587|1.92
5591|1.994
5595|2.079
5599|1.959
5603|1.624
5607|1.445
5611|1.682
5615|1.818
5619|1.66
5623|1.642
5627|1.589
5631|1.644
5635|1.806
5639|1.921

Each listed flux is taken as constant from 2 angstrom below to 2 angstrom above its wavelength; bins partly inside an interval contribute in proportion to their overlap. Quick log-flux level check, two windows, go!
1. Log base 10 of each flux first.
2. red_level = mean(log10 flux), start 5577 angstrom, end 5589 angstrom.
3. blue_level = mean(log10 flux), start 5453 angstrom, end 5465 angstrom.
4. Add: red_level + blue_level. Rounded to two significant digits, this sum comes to 0.56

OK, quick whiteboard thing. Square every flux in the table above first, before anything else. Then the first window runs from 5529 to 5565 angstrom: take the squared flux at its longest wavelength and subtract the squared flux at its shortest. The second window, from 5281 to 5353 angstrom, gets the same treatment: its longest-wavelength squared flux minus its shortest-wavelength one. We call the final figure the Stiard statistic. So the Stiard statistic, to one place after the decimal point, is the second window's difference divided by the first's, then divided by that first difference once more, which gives -1.1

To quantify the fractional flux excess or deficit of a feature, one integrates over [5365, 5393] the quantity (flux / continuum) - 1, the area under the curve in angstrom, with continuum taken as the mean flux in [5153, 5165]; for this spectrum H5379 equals 2.2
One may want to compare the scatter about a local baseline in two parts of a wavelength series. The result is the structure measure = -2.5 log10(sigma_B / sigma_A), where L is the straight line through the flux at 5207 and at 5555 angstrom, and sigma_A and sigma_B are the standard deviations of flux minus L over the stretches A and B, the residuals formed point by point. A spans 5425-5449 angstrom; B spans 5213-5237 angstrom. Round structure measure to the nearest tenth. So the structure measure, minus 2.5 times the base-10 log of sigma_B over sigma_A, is 0.5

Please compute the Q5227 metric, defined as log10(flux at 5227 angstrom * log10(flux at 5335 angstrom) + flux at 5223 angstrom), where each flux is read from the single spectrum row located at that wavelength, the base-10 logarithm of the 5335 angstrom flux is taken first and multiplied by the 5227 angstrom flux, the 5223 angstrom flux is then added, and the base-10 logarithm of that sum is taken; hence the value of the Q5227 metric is 0.36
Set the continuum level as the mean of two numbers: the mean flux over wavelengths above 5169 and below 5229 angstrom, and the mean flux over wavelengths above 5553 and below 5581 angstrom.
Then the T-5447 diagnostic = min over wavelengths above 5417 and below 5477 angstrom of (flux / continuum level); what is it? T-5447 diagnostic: 0.89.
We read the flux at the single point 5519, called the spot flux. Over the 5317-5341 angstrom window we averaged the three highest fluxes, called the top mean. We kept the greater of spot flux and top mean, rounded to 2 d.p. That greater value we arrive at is 1.91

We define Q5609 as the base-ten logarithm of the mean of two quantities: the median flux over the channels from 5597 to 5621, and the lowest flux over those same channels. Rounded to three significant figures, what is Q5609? 0.193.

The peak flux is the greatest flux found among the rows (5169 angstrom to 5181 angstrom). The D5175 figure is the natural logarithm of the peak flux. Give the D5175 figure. 0.601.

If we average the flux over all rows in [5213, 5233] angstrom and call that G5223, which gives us 1.85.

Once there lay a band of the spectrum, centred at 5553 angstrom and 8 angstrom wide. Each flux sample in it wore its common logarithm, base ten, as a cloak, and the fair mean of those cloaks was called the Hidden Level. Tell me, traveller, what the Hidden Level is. 0.175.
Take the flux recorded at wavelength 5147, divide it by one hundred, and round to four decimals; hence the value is 0.0190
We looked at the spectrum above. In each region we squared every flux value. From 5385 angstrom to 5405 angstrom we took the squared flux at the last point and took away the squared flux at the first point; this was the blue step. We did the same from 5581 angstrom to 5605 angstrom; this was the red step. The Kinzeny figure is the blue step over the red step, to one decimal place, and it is -1.2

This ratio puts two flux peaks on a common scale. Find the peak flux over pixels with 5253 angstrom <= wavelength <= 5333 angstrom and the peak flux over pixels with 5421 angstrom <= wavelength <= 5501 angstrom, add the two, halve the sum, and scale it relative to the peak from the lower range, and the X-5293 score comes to 1.04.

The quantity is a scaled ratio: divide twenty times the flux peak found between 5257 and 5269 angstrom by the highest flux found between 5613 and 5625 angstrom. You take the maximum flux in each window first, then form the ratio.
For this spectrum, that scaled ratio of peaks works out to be 20.3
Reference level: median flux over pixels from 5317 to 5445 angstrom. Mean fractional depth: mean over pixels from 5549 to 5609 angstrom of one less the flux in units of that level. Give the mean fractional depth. 0.05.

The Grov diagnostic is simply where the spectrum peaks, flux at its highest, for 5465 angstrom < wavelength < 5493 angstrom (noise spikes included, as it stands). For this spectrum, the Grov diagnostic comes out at 5467 angstrom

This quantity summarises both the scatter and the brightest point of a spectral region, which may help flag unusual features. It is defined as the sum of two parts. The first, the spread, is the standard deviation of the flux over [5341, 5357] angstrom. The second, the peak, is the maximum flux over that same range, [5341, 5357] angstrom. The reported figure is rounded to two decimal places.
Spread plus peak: 1.95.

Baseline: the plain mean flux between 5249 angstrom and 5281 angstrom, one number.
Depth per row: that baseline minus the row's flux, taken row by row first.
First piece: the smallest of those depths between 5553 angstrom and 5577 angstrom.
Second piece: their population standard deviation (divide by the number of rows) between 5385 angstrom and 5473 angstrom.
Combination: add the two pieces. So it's -0.1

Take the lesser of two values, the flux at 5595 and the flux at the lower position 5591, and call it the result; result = 1.99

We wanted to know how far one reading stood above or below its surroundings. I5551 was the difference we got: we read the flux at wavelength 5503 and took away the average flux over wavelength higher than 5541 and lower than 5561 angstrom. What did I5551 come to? 0.035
